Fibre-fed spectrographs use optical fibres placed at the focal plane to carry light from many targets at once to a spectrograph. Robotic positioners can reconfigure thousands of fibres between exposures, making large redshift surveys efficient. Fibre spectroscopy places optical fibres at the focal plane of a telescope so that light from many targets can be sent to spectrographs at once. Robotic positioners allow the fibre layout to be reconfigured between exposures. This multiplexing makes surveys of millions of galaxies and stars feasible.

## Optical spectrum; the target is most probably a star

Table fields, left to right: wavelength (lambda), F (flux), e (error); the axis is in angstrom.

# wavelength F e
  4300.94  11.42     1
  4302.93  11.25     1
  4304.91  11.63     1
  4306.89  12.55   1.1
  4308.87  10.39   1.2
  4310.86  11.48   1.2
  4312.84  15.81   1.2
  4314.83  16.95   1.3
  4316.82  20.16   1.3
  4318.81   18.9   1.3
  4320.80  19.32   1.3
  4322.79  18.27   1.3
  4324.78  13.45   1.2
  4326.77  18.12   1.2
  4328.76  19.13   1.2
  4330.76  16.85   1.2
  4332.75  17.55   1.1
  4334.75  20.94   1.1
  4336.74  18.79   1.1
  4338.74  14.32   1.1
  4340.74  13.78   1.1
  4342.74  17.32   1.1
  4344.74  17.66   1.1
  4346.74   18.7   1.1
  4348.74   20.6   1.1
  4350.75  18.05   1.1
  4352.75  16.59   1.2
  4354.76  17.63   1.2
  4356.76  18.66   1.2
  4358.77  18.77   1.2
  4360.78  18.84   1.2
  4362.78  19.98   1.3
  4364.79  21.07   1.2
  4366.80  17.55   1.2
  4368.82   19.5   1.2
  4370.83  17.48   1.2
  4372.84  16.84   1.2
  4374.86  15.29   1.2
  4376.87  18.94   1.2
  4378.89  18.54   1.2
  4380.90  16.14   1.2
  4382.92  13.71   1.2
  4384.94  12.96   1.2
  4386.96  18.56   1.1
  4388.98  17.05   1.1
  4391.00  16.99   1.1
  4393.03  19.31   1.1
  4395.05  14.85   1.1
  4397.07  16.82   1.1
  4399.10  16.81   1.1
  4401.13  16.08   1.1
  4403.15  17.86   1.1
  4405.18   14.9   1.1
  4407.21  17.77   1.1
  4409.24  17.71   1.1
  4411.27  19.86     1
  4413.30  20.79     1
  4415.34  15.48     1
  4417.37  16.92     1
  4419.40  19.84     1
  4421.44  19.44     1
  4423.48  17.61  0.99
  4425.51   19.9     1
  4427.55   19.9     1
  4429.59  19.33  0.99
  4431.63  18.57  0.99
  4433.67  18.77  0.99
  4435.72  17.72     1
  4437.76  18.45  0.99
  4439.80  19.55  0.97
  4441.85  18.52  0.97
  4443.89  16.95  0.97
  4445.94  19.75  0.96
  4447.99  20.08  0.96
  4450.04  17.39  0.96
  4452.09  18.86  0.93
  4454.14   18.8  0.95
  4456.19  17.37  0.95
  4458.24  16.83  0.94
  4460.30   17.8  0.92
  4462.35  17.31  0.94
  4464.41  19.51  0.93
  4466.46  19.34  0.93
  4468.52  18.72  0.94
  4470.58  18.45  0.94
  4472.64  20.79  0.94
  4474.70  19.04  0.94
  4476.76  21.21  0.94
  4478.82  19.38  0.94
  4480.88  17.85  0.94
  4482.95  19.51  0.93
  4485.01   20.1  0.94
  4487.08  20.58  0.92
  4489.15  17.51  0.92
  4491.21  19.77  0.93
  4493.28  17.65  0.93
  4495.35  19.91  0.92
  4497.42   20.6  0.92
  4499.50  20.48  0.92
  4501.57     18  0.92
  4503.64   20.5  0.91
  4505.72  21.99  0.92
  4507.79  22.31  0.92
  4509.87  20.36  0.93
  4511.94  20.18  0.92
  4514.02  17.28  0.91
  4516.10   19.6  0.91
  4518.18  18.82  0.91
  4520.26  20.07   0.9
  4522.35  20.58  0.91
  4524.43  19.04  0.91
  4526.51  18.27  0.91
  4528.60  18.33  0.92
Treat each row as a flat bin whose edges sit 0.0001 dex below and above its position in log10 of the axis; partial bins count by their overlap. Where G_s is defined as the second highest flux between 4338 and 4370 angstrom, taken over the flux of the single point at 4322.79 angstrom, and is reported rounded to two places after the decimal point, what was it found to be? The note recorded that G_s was 1.13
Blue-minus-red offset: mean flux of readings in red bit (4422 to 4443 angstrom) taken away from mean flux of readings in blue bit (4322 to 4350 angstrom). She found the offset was -1.3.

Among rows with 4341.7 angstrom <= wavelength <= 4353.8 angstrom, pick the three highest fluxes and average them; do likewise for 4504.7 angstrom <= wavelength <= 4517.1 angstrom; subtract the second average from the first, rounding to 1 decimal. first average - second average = -2.4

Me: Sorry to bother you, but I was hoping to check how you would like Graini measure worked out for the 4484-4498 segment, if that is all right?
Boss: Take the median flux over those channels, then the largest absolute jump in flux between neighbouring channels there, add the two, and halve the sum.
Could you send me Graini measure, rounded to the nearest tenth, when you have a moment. 11.5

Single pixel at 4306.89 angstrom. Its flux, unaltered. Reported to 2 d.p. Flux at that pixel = 12.55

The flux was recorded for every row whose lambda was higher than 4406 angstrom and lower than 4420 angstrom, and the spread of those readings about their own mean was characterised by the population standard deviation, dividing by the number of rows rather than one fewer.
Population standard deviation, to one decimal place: 1.8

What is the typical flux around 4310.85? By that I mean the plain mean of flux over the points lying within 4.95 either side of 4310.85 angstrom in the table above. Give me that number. 13.4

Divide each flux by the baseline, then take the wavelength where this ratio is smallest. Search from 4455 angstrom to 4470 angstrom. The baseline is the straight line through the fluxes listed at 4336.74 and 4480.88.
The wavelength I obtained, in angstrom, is 4458.24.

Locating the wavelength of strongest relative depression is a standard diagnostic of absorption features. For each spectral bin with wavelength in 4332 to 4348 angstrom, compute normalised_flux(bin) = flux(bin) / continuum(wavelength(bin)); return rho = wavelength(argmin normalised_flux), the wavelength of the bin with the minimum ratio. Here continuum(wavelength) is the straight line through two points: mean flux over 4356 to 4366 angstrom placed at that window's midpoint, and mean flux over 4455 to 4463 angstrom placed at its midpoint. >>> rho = 4340.74 angstrom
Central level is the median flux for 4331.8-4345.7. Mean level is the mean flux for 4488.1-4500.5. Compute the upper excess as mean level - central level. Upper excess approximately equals 1.8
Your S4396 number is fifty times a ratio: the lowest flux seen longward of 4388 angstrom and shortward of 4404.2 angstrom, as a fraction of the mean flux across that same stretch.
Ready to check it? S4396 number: 43.8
